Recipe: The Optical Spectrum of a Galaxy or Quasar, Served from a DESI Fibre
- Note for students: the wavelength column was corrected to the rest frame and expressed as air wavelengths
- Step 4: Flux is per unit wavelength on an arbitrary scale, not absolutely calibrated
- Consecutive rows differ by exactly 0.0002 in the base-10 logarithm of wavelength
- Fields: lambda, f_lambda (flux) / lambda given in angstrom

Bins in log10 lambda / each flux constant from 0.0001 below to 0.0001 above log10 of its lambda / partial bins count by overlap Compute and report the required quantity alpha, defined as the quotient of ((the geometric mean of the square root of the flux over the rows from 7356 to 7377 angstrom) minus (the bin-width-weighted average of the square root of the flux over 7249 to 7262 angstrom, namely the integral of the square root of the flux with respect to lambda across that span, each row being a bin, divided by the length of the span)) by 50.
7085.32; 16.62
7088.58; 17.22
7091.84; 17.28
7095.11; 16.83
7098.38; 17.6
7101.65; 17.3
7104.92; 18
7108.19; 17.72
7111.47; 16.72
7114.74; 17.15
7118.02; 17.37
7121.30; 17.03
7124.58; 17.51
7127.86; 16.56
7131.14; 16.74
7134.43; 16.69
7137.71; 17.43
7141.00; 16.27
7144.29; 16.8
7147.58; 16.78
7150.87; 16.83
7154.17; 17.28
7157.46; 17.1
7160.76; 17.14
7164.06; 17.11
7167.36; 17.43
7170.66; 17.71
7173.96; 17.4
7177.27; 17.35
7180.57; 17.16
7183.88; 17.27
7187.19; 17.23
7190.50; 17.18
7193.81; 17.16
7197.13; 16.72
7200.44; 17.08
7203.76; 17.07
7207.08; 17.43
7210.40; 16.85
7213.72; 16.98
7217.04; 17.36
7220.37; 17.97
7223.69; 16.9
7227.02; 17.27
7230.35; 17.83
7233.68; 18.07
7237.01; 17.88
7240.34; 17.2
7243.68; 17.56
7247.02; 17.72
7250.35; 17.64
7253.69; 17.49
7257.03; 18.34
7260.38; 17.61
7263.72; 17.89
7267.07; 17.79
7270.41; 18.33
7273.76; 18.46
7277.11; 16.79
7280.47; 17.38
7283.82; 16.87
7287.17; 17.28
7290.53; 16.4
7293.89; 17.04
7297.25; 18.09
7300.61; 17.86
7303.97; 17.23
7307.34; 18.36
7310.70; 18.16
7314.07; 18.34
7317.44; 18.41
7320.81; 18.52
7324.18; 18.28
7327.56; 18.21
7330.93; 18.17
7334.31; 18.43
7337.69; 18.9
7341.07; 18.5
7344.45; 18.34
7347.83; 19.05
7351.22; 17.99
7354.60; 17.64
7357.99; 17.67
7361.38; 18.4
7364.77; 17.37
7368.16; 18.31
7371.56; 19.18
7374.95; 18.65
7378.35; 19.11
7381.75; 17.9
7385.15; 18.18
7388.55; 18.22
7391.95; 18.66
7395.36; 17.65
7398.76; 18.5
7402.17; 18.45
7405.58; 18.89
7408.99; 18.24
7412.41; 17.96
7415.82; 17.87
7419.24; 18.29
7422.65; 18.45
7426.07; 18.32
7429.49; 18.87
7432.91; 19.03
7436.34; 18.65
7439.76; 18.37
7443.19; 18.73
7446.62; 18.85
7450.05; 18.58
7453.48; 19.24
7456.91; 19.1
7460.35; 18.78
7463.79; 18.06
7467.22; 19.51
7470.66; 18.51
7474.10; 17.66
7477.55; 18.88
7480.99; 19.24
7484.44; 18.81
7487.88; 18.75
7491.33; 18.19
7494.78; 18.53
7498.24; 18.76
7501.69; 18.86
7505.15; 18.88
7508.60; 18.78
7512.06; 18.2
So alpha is 0.0012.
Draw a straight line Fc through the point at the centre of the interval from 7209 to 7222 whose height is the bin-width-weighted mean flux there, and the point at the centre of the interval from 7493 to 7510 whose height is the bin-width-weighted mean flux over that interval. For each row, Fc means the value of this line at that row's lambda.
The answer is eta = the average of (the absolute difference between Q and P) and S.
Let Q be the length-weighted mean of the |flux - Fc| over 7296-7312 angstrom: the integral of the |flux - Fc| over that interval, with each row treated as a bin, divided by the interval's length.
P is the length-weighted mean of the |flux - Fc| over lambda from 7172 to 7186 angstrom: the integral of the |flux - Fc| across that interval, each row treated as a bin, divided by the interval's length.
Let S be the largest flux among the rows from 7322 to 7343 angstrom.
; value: 9.6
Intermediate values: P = 0.19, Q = 0.400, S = 18.9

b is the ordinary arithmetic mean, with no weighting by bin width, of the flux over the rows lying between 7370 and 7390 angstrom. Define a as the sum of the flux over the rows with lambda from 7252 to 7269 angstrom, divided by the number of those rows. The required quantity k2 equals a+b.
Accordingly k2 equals 36.4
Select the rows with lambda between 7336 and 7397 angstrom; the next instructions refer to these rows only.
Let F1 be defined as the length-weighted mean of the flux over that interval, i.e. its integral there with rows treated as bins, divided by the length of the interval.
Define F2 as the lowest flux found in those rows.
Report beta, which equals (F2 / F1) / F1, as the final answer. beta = 0.0518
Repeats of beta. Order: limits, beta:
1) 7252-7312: 0.0528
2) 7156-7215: 0.0566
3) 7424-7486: 0.0503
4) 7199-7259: 0.0551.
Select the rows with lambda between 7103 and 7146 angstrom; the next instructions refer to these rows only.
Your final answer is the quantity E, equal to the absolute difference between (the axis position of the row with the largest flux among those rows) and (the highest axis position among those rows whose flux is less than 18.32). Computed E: 39.4 angstrom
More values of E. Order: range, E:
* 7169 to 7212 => 39.7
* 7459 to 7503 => 24.1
